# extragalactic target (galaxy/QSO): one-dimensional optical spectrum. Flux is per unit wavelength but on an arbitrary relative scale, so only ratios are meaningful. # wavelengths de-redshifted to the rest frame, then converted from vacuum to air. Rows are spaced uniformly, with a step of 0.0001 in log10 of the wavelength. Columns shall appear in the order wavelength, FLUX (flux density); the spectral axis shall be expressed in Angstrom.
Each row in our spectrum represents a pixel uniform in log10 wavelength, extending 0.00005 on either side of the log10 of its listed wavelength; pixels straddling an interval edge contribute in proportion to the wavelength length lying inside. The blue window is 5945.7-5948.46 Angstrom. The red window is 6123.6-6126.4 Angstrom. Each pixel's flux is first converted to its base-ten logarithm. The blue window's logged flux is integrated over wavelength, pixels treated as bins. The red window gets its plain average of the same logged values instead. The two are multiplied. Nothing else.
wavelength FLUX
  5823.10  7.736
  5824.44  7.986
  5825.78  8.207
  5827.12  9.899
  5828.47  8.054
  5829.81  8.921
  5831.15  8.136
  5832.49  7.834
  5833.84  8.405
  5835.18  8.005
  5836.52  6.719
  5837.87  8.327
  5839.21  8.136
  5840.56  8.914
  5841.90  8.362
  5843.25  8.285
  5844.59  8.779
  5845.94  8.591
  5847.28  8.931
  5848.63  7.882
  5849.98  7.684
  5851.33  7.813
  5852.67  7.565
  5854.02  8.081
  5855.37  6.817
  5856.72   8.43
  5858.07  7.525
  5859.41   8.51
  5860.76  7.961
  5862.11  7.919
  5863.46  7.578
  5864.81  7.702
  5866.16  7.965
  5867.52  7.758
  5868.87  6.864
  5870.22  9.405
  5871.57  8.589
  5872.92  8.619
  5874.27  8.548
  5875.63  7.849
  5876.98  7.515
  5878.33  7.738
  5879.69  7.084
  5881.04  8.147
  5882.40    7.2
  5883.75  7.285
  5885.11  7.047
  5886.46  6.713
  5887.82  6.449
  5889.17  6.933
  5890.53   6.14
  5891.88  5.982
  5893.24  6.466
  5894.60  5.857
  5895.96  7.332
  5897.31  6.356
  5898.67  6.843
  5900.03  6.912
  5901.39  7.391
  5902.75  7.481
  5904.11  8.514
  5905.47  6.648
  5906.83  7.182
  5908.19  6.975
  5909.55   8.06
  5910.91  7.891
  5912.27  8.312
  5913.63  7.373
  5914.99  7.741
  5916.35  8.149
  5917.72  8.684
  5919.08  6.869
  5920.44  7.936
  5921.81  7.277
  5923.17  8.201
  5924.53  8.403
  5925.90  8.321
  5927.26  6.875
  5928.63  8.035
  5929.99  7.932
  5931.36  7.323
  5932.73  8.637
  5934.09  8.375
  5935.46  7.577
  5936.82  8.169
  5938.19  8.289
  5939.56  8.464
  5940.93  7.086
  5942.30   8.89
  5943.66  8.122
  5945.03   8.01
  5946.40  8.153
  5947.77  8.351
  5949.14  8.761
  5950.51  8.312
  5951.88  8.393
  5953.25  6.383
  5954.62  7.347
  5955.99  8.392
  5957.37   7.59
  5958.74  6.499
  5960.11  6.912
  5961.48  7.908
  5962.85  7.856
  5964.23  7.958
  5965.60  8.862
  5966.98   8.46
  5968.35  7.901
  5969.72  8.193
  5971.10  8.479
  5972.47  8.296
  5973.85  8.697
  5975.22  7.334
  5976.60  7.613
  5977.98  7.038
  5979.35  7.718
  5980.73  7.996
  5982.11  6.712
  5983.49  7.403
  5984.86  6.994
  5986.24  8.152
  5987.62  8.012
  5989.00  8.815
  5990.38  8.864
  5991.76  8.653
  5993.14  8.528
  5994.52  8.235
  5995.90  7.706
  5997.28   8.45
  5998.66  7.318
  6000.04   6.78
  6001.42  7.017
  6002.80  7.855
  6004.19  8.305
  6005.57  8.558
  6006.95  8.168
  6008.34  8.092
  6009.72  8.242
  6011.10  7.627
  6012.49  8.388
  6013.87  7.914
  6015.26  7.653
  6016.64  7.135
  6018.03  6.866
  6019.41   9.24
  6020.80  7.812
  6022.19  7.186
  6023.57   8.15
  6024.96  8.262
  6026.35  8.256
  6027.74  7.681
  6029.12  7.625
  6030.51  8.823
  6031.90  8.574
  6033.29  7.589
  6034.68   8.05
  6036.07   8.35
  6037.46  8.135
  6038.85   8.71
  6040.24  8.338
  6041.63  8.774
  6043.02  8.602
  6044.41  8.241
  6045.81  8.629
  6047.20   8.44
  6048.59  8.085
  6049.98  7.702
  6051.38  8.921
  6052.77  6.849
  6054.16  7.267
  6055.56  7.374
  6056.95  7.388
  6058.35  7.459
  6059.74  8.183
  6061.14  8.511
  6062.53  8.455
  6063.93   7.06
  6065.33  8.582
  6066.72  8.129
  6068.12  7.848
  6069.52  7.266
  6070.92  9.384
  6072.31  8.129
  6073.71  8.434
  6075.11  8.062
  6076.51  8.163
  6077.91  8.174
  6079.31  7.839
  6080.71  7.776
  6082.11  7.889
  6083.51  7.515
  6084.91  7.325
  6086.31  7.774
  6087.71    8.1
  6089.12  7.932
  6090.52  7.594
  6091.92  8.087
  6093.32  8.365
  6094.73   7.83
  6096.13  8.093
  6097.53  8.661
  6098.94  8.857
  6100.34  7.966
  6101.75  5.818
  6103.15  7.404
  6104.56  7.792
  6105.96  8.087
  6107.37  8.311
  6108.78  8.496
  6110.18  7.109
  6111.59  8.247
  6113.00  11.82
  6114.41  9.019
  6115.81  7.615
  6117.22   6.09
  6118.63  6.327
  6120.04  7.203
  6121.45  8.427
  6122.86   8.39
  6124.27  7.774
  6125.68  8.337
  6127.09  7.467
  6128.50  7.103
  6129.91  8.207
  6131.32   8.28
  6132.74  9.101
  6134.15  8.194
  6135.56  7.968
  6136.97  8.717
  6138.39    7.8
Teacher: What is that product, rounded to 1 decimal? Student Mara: 2.3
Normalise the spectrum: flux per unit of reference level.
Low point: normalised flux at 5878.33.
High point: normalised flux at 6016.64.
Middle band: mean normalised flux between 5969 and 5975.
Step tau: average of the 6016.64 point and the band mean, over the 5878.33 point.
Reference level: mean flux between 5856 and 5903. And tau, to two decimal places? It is 1.00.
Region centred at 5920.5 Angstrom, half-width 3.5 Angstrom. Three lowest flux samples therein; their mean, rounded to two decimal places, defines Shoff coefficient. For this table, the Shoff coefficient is 7.36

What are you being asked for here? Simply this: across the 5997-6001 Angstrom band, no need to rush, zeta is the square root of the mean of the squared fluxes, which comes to 7.5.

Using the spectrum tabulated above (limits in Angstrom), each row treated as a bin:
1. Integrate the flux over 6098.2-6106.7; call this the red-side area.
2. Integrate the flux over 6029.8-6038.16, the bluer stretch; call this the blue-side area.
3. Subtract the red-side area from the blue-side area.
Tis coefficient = 4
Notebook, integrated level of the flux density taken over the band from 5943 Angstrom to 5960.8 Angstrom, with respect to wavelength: 139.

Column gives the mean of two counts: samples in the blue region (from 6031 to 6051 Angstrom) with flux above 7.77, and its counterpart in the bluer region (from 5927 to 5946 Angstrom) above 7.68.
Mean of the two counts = 11.0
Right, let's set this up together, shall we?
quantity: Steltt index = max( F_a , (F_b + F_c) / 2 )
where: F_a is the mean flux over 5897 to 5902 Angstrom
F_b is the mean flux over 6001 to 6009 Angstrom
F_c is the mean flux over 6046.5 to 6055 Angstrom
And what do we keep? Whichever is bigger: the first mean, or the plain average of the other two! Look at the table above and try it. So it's 7.9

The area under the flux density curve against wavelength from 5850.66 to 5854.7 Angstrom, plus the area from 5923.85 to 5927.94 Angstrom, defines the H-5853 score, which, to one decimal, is 63.8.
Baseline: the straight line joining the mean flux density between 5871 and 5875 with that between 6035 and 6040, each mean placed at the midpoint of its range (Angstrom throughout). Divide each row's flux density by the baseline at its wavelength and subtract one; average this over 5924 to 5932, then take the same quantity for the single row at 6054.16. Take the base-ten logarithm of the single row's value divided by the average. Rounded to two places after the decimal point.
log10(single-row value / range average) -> 0.20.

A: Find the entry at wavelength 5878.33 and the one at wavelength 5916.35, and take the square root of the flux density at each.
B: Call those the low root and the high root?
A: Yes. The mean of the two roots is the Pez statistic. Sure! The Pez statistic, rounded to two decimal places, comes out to 2.82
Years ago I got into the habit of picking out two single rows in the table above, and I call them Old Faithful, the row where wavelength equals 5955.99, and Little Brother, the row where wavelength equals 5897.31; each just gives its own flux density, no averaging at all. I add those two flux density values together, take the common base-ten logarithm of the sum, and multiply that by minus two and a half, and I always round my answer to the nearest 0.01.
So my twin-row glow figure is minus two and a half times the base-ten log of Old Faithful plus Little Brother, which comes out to -2.92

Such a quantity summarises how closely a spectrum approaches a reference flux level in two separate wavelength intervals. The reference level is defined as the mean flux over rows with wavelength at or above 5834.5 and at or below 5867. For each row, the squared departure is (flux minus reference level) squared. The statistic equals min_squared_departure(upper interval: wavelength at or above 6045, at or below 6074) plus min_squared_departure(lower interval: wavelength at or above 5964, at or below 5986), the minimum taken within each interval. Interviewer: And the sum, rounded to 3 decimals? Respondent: 0.005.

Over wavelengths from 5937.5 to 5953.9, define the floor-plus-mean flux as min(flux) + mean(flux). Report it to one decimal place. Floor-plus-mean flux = 14.5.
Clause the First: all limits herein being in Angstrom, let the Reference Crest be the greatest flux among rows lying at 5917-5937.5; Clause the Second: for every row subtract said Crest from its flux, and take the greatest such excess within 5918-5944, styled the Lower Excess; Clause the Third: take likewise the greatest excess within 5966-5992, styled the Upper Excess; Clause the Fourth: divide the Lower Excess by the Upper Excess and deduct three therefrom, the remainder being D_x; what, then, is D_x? -1.9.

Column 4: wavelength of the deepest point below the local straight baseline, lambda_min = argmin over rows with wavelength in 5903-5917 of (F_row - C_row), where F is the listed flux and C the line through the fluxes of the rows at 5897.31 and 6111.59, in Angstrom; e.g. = 5905.47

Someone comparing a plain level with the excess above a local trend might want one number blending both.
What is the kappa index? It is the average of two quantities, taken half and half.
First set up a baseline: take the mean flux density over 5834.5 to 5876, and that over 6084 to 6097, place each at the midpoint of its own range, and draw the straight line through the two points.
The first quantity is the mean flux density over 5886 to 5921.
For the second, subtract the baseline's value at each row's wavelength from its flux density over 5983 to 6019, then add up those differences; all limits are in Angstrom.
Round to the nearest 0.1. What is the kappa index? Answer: 2.9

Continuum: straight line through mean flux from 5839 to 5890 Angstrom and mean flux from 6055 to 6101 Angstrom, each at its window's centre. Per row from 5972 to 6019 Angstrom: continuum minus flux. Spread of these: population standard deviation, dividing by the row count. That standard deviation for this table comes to 0.62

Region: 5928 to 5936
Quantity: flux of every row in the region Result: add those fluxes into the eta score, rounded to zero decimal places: 48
